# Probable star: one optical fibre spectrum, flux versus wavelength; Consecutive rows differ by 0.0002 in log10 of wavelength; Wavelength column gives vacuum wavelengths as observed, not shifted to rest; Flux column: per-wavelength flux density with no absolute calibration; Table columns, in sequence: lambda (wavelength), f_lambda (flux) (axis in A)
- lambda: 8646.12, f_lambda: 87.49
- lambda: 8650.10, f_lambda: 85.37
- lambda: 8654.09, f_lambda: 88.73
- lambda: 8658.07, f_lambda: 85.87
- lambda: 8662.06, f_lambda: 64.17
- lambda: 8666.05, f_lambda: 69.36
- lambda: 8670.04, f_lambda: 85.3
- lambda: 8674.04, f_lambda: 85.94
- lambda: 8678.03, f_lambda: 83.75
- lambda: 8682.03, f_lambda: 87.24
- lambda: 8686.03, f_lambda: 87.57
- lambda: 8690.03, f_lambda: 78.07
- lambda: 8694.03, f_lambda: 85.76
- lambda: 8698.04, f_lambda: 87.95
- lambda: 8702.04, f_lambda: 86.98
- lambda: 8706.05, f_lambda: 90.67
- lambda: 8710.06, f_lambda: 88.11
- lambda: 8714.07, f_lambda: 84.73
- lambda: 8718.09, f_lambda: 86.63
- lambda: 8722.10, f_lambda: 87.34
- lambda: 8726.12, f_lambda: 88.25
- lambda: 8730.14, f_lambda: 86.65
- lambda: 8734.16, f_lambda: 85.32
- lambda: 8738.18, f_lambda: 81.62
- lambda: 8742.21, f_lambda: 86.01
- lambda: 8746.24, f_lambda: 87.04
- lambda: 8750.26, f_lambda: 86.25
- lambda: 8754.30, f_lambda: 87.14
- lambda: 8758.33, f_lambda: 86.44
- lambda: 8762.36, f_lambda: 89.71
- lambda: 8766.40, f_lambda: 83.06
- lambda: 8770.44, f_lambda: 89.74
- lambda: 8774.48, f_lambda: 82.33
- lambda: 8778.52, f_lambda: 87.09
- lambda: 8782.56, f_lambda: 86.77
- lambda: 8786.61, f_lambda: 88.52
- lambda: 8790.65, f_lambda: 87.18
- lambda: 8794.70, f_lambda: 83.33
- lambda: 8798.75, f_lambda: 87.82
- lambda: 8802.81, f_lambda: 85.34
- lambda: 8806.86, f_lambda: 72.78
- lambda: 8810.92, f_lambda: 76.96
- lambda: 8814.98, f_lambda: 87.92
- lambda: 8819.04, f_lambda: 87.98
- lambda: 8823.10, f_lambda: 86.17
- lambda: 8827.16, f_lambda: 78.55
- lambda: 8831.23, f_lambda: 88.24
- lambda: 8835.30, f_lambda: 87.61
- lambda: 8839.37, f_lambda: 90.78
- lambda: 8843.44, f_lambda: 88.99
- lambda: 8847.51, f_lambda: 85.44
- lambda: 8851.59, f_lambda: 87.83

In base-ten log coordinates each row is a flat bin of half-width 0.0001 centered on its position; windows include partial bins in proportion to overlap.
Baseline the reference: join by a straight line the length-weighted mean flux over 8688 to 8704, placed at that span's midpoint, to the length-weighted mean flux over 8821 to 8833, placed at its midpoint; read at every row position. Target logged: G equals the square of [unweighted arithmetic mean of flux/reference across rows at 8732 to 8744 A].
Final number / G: 0.99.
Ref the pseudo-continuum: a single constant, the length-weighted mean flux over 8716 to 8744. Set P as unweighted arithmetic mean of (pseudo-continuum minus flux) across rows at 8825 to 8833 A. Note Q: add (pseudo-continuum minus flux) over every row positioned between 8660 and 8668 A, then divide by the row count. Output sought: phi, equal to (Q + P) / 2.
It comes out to 10.9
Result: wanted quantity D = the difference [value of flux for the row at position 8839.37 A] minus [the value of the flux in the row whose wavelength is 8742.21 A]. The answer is 4.8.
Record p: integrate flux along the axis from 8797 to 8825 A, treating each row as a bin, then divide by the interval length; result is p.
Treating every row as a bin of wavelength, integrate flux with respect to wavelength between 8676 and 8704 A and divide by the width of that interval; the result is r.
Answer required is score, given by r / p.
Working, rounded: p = 83.5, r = 85.4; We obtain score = 1.02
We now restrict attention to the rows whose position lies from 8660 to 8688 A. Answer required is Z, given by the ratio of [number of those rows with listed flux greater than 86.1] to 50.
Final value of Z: 0.04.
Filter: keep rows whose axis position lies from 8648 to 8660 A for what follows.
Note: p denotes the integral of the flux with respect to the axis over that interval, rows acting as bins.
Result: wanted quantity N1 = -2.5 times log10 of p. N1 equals -7.54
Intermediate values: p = 1040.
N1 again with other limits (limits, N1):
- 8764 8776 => -7.52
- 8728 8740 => -7.52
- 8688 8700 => -7.51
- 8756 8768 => -7.54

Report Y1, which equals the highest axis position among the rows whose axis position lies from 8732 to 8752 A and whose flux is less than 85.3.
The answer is 8738.18 A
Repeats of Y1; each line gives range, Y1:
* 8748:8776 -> 8774.48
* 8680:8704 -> 8690.03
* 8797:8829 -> 8827.16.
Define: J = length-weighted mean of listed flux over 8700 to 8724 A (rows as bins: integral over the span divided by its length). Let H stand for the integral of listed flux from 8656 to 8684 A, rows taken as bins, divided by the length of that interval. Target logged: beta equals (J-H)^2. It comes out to 51.5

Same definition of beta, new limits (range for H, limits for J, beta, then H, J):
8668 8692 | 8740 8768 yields 3.6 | 84.6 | 86.5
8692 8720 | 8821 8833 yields 8.9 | 87.2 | 84.3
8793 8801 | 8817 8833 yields 0.2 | 85.6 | 85.2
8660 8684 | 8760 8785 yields 51.6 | 79.3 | 86.5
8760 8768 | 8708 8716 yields 0.0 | 86.6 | 86.5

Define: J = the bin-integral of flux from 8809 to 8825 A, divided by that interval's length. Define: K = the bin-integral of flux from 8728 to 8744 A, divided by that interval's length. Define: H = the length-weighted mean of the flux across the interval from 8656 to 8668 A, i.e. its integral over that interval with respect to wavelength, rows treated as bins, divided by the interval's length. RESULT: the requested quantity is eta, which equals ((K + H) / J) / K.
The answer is 0.0220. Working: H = 73.3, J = 84.8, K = 84.9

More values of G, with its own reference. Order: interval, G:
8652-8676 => 0.89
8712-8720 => 1.02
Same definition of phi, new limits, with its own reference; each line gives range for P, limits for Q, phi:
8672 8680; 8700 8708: -0.9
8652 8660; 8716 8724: -1.2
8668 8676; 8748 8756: -0.2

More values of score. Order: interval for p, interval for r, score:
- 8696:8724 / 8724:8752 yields 0.98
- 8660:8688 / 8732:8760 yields 1.06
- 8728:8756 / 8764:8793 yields 1.01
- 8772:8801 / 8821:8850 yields 1.00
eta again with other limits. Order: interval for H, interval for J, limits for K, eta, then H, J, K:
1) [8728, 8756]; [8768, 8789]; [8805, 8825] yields 0.0235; 85.7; 86.8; 82.4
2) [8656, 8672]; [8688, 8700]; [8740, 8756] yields 0.0224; 76.2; 83.9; 86.5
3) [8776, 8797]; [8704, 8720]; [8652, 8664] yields 0.0238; 86.5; 87.5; 79.7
